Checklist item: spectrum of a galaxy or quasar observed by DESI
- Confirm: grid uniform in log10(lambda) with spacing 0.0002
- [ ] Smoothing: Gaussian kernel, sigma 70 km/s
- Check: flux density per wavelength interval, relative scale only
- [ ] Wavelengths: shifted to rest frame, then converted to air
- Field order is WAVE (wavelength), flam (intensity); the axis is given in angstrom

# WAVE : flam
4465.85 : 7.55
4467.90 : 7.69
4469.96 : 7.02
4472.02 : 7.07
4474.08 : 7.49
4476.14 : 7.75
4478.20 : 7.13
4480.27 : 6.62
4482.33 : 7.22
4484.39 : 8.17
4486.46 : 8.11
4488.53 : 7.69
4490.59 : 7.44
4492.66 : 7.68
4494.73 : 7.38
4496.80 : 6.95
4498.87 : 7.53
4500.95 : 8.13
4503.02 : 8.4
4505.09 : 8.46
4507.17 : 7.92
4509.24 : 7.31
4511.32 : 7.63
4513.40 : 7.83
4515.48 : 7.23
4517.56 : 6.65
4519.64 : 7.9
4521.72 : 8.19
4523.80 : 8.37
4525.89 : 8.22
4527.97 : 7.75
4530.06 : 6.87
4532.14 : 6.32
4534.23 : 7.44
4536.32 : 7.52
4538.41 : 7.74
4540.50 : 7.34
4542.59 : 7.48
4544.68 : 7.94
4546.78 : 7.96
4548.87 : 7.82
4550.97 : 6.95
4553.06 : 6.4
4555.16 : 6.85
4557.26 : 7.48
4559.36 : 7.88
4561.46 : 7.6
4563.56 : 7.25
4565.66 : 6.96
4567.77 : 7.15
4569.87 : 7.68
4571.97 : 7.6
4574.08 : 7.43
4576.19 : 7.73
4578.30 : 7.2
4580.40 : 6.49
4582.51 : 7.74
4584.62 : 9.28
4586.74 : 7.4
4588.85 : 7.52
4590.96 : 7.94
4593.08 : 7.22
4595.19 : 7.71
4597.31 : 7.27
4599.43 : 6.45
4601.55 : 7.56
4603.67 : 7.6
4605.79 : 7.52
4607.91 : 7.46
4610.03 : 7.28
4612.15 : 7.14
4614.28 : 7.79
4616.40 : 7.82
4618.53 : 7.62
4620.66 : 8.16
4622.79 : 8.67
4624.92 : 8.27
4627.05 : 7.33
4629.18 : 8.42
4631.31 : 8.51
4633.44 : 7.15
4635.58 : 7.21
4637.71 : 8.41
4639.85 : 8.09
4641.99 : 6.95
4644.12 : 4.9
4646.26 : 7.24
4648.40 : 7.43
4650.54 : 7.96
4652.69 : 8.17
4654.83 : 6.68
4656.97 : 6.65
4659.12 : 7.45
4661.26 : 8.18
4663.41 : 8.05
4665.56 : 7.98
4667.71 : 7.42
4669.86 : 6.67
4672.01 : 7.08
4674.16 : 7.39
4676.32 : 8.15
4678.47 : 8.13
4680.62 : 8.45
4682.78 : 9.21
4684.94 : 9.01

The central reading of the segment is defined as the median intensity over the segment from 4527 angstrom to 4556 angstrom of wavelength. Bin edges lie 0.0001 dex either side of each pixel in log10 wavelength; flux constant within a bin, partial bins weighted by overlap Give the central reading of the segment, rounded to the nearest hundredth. 7.46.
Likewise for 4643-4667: 7.45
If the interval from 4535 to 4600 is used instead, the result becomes 7.48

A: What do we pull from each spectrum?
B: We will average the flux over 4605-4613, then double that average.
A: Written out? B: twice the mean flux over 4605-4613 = 14.7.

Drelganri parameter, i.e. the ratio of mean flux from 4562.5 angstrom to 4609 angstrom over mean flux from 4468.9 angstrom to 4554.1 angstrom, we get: 0.99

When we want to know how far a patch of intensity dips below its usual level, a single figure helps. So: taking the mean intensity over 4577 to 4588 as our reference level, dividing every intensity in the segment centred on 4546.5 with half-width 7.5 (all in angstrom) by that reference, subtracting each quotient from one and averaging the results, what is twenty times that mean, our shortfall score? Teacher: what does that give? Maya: 0.5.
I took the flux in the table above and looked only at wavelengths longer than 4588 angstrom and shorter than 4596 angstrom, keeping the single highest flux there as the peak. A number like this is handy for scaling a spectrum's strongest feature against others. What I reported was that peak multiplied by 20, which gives 159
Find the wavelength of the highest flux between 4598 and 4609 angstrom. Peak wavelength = 4603.67 angstrom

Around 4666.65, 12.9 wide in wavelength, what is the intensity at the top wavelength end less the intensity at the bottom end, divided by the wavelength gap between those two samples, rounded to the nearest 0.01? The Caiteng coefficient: -0.10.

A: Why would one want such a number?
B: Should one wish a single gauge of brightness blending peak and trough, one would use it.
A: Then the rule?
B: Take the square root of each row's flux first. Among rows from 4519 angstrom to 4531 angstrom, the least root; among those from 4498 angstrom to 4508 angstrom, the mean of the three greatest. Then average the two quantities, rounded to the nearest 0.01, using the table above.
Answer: 2.75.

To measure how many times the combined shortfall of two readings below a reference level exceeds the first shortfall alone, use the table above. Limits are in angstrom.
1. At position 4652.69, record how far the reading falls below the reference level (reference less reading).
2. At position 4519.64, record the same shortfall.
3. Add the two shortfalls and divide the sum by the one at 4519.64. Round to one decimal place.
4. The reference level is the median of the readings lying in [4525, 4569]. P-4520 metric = 2.6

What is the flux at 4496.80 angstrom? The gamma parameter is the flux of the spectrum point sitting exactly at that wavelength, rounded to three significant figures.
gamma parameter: 6.95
